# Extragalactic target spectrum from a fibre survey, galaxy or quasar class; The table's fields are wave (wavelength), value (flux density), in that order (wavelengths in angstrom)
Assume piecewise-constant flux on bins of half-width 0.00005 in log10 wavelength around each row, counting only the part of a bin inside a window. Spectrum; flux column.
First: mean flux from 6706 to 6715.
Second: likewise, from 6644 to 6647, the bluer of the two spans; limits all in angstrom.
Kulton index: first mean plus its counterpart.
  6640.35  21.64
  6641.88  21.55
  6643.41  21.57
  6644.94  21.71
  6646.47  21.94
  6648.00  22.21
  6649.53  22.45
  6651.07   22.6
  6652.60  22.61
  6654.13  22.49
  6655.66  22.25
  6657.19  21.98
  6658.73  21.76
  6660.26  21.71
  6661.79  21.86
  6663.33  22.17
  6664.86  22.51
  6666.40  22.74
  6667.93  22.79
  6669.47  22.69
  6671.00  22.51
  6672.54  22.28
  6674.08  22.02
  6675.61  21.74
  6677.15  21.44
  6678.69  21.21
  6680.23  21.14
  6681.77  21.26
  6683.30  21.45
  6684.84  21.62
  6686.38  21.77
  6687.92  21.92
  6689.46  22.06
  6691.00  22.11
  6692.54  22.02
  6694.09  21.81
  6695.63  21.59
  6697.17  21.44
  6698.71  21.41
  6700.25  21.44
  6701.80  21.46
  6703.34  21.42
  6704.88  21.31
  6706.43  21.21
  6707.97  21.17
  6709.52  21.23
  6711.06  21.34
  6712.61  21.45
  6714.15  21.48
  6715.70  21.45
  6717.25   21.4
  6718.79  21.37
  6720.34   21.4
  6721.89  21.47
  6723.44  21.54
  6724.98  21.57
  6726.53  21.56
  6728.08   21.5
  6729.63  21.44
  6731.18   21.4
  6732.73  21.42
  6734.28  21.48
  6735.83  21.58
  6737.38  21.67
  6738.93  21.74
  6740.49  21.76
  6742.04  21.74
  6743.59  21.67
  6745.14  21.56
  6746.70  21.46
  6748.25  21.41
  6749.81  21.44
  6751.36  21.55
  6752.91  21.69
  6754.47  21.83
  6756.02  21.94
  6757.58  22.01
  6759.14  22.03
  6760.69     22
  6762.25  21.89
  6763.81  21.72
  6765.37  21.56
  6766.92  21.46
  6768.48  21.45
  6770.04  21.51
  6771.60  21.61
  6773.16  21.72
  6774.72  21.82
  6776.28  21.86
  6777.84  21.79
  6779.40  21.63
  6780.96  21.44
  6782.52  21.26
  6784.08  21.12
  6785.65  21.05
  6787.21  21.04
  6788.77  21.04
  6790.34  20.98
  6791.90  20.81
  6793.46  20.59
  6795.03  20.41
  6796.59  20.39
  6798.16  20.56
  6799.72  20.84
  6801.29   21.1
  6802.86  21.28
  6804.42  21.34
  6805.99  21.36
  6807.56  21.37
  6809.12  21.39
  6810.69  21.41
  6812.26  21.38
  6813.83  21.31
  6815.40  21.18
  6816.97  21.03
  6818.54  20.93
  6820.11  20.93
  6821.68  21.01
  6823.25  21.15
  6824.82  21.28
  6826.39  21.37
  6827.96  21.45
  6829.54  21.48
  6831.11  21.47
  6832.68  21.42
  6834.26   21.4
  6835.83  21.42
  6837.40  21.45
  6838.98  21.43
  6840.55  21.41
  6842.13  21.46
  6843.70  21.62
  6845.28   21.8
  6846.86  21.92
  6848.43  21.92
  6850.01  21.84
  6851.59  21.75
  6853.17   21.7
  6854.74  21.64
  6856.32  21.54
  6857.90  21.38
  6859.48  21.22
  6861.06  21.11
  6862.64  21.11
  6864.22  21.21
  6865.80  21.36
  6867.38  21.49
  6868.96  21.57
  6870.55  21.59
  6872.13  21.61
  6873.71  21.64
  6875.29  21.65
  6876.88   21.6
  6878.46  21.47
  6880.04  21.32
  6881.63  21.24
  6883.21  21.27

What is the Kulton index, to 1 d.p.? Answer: 43.1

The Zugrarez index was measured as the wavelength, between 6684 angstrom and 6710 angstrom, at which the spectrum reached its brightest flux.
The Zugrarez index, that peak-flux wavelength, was 6691.00 angstrom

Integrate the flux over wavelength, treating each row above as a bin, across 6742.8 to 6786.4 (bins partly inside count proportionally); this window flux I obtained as 943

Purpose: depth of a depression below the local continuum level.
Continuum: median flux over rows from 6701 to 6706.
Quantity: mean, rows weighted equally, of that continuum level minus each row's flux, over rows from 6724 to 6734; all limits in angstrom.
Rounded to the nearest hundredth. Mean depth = -0.06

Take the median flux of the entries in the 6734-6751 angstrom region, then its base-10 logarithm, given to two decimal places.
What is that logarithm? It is 1.33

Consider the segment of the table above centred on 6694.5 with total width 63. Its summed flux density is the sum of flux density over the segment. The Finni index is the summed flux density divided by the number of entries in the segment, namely 21.7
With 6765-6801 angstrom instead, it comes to 21.2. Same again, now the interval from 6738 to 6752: 21.6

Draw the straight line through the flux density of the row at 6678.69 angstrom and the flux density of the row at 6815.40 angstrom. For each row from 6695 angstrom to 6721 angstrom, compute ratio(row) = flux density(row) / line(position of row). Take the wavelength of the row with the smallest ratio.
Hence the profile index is 6707.97 angstrom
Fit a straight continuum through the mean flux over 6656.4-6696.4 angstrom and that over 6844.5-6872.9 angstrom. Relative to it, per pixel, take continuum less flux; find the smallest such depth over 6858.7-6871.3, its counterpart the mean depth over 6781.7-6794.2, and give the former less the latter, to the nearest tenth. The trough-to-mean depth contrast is -0.8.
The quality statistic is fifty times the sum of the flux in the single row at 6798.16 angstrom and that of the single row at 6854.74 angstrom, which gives 2110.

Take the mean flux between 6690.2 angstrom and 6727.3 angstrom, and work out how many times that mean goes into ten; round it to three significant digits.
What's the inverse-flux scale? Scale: 0.465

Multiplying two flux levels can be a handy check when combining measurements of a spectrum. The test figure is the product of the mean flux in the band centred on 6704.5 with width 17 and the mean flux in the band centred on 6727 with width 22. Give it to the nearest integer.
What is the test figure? 459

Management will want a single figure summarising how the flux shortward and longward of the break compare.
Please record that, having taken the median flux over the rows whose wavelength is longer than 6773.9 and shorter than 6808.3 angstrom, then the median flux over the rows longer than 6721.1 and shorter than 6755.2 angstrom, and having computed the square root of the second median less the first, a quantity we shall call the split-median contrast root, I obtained 0.7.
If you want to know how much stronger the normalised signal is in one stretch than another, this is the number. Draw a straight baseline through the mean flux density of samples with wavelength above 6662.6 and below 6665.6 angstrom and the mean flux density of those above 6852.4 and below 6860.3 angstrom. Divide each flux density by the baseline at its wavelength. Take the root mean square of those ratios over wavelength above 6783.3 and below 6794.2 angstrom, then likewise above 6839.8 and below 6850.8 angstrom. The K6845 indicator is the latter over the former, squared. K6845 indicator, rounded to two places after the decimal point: 1.10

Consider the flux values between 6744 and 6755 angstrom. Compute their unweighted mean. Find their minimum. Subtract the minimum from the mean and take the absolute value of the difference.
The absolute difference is 0.15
